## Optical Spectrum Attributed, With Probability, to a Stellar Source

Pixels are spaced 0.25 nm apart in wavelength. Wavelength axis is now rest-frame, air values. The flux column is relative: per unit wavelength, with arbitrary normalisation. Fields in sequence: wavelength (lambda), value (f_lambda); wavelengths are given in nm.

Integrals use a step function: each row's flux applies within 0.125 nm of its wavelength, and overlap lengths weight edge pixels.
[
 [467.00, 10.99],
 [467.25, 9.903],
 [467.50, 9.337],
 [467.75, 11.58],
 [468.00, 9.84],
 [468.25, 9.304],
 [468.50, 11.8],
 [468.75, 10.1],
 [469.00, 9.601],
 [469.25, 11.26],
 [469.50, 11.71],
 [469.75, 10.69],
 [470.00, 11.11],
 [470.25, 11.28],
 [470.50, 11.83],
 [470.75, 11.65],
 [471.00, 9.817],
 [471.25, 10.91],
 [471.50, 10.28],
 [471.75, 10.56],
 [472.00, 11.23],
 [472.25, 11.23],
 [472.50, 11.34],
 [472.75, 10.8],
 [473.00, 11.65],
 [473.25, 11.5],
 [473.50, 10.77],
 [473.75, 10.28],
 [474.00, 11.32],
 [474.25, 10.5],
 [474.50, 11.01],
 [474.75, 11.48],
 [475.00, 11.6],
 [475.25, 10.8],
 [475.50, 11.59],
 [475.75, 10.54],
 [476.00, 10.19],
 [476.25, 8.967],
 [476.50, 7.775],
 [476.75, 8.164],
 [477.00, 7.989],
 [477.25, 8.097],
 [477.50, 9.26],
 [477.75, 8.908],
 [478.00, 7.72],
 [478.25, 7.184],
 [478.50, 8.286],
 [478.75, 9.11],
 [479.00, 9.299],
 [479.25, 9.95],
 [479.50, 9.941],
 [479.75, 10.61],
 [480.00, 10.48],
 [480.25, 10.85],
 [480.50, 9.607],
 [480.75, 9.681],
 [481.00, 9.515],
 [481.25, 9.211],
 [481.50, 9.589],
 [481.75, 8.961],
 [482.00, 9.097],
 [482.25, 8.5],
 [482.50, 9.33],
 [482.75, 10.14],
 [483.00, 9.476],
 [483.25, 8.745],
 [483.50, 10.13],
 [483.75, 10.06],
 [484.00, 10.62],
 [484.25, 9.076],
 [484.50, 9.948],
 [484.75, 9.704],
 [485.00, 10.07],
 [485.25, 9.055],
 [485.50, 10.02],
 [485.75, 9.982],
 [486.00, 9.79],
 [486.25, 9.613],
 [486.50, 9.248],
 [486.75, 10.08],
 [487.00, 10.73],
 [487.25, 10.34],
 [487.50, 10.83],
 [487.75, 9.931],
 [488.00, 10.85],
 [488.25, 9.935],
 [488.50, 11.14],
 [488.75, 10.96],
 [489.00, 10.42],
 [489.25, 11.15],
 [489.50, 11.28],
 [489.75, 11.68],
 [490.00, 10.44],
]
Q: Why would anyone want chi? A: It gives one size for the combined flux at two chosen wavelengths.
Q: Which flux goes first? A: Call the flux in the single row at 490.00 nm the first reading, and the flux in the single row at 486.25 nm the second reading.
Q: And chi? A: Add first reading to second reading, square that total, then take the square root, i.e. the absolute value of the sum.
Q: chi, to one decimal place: 20.1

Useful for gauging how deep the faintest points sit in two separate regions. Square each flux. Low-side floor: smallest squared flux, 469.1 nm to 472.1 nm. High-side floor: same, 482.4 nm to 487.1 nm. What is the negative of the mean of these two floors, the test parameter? -86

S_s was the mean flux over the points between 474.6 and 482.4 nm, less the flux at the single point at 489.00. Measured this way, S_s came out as -1.0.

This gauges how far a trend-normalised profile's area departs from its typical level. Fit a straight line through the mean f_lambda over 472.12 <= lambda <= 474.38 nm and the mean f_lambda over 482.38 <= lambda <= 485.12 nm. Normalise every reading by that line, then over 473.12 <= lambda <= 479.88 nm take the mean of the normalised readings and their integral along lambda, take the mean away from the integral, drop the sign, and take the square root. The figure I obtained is 2.3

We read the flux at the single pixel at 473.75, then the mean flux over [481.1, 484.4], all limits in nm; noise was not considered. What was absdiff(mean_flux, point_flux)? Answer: 0.82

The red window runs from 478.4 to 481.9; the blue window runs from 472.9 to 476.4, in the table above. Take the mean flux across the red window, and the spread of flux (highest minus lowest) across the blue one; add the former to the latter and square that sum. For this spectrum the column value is 152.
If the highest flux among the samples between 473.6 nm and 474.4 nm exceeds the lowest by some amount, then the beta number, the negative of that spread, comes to -1.04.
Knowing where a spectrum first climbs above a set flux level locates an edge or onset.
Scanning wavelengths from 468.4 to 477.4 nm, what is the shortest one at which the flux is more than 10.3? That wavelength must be 468.50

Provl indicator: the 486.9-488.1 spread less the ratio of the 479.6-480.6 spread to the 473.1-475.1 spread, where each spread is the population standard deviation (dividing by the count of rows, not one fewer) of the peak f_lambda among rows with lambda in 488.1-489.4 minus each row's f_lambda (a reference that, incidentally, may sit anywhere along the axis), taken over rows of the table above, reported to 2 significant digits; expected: -0.65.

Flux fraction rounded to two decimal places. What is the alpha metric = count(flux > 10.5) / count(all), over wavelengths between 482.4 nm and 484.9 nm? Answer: 0.10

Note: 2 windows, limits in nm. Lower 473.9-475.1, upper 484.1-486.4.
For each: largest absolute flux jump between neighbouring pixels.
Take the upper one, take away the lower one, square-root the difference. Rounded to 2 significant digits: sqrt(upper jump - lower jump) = 0.44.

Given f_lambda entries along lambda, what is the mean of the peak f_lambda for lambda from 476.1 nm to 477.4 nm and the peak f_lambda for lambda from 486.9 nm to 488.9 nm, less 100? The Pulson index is -89.9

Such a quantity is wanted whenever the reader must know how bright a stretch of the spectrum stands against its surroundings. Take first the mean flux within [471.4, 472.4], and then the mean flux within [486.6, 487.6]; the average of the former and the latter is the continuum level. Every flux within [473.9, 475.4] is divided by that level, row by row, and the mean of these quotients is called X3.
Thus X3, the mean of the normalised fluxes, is 1.04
